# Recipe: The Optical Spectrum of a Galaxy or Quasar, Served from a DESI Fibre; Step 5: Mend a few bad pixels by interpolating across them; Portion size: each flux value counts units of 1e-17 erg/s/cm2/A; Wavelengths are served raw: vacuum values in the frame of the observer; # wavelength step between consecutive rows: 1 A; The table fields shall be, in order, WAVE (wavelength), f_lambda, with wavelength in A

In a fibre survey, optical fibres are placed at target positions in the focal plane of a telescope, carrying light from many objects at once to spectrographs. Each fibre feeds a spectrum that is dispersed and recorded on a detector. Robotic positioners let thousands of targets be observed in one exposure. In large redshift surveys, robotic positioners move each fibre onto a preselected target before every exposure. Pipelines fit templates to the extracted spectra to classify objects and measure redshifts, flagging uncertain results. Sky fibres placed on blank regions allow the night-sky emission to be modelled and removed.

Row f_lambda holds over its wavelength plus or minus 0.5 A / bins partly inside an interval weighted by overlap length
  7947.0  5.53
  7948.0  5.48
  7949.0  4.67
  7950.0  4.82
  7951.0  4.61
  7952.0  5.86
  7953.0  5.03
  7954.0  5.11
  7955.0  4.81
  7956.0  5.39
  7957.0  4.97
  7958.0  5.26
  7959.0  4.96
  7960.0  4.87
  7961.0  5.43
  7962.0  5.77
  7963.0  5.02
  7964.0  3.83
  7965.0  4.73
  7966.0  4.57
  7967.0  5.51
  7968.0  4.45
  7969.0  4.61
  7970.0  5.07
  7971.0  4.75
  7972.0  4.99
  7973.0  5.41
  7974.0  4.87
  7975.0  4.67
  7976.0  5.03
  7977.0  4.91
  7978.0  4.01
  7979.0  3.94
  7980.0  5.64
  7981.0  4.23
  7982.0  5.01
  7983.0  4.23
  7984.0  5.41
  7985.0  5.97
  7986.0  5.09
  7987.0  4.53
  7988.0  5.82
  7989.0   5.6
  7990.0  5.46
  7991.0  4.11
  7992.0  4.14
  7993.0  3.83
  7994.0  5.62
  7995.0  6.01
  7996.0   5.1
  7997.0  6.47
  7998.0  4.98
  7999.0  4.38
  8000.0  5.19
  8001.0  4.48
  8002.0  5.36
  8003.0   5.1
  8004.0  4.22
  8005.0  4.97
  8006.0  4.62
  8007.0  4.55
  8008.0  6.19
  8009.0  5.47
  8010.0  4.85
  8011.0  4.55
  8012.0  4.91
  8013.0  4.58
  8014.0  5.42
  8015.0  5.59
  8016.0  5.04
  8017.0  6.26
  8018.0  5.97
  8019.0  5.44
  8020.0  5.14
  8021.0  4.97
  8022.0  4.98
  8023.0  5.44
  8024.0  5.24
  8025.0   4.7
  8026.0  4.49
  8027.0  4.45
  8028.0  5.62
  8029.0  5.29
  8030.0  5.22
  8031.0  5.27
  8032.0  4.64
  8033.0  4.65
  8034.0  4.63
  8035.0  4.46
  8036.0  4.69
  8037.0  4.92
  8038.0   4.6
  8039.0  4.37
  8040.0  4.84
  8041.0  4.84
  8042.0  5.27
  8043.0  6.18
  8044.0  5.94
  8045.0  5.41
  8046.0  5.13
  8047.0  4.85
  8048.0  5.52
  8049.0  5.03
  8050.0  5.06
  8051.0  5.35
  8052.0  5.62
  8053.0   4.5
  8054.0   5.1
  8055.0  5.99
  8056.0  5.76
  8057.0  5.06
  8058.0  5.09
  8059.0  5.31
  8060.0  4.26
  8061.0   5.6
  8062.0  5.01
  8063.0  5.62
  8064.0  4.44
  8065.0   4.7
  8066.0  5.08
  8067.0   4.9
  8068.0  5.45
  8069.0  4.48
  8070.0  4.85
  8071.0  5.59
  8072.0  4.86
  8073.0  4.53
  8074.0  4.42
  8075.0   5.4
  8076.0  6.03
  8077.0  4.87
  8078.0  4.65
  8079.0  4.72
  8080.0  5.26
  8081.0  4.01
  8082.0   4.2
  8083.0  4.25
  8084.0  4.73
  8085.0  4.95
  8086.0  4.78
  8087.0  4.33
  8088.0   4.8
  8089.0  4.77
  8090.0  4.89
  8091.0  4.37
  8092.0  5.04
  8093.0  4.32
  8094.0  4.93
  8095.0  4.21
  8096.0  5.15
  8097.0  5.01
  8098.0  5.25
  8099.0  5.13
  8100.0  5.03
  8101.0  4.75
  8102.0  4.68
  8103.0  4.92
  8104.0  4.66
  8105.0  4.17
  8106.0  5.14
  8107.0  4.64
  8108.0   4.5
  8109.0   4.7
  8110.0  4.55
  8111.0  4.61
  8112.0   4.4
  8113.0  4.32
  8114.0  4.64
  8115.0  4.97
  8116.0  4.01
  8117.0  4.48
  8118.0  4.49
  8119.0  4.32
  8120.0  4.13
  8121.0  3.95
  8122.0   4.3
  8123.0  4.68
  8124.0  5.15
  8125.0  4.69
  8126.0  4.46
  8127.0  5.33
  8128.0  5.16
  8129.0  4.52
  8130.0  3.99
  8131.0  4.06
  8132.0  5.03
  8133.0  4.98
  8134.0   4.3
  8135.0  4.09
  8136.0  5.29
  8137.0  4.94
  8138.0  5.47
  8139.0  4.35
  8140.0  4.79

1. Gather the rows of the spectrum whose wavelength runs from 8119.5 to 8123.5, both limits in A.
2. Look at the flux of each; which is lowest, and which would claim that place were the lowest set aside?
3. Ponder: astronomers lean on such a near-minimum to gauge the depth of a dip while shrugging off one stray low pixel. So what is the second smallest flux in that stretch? 4.13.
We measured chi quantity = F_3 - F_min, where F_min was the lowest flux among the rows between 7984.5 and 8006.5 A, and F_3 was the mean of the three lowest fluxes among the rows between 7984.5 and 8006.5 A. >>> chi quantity 0.20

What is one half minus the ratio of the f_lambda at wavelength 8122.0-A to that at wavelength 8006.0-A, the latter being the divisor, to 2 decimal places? -0.43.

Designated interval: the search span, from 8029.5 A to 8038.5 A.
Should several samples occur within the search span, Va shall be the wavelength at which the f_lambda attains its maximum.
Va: 8031.0 A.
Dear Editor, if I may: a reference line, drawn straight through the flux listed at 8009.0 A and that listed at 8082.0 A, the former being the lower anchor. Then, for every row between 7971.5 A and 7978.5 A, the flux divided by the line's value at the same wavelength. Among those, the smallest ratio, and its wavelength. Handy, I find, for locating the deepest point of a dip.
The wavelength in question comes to 7978.0 A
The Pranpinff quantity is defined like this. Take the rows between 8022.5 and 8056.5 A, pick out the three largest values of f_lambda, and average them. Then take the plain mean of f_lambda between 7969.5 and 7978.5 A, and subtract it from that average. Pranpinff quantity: 1.2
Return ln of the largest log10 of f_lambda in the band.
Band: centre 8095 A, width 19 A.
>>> -0.33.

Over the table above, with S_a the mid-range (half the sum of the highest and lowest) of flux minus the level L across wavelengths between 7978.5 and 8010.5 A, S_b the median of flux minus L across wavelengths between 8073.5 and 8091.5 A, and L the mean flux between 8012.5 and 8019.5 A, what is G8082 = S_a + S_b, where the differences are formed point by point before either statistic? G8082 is -1.0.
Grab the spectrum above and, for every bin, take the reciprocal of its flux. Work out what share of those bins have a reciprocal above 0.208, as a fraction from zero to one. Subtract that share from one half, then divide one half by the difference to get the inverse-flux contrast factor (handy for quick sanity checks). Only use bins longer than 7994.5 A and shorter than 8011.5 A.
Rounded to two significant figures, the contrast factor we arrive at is 3.4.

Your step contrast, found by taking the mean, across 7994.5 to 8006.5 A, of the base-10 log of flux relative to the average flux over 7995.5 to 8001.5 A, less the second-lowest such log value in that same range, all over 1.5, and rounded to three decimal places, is 0.040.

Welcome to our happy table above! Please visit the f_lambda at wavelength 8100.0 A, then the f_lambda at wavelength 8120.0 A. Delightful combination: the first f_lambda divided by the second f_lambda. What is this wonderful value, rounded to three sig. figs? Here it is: 1.22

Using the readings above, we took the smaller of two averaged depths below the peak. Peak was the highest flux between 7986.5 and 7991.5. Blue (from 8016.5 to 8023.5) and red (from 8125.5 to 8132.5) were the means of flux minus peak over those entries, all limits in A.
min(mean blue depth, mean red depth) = -1.17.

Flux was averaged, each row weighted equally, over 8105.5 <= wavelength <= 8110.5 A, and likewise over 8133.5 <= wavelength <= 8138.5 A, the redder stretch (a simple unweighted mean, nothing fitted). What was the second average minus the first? 0.11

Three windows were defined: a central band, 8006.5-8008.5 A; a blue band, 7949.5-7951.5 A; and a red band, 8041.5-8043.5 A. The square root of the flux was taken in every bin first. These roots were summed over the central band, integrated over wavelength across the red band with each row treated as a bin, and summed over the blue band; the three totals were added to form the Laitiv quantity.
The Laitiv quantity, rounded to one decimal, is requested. 13.7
